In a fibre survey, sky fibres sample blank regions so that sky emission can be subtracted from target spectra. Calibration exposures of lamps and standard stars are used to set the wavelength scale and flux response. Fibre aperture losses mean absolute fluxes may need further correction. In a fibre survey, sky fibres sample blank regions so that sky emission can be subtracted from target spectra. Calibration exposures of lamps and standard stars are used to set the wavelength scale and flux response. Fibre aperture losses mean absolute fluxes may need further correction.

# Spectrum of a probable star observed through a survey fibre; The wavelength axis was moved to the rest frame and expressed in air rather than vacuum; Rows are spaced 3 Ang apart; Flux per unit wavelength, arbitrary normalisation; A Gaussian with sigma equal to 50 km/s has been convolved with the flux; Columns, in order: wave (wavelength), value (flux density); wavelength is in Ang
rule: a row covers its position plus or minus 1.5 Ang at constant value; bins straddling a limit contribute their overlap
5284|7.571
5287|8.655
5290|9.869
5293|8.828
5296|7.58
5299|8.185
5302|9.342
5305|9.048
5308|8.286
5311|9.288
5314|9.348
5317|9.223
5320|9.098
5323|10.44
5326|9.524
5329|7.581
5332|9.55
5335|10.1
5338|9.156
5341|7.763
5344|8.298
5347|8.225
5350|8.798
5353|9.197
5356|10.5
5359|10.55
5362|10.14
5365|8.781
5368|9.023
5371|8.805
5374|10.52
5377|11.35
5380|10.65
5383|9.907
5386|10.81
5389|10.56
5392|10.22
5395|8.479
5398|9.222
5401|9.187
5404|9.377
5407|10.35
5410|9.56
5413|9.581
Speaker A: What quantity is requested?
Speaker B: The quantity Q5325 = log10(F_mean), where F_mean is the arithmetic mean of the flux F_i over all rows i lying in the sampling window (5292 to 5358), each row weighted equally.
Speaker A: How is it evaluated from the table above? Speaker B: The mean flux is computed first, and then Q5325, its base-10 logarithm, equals 0.95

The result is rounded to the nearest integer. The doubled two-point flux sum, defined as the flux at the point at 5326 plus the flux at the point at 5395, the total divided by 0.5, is 36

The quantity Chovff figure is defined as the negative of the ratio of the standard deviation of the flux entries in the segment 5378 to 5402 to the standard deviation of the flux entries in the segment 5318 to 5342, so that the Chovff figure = -0.82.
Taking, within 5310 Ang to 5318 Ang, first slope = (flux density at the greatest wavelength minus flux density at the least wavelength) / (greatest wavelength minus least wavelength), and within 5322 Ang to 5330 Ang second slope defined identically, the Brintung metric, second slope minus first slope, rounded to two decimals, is -0.47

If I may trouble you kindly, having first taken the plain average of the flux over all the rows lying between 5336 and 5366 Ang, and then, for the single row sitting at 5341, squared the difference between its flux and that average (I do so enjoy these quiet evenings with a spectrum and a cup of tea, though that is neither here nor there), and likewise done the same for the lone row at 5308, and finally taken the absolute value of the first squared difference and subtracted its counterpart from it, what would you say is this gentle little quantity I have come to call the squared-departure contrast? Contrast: 1.2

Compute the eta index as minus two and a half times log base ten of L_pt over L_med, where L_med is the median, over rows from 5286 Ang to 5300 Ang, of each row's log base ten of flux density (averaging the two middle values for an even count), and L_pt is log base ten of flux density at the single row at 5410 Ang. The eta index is -0.049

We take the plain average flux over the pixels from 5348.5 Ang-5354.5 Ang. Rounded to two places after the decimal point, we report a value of 9.00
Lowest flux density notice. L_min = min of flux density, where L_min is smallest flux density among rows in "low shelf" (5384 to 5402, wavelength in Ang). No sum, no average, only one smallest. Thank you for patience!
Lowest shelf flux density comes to 8.479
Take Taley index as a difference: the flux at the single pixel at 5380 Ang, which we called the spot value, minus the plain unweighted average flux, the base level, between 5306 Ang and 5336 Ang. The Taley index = 1.4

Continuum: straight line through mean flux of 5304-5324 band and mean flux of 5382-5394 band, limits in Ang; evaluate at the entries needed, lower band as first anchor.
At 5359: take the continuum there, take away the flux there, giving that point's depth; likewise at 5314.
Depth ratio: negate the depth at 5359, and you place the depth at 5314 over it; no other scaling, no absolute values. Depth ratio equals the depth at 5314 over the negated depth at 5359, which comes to -0.2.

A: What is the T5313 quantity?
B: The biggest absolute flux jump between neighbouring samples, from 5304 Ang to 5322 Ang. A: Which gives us 1.0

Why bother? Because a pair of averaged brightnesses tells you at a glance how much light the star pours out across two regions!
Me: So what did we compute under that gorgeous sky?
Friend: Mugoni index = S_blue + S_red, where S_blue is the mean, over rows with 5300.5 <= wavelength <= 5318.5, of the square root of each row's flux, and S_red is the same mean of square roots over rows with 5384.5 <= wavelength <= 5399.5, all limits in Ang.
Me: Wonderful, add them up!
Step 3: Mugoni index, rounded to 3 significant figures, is 6.15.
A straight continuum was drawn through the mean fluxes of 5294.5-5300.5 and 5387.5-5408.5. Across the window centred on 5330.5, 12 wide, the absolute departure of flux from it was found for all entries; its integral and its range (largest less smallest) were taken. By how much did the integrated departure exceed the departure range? 13.2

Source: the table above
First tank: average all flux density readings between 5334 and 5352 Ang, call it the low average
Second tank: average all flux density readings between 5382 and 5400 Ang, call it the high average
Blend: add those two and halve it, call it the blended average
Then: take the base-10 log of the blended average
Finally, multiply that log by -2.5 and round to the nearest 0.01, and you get -2.42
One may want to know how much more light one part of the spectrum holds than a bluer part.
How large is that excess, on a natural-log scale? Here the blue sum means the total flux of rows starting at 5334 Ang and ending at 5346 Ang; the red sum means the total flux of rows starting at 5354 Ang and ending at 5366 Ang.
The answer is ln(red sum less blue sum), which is 1.5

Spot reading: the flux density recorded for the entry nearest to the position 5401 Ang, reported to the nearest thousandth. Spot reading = 9.187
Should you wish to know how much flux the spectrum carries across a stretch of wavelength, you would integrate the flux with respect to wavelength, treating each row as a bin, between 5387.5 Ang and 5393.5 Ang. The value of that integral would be 62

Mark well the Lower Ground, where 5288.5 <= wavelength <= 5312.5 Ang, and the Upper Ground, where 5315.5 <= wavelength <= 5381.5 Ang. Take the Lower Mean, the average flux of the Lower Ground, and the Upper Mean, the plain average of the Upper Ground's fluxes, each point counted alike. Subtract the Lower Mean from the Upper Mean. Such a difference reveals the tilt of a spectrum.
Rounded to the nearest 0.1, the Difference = 0.6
